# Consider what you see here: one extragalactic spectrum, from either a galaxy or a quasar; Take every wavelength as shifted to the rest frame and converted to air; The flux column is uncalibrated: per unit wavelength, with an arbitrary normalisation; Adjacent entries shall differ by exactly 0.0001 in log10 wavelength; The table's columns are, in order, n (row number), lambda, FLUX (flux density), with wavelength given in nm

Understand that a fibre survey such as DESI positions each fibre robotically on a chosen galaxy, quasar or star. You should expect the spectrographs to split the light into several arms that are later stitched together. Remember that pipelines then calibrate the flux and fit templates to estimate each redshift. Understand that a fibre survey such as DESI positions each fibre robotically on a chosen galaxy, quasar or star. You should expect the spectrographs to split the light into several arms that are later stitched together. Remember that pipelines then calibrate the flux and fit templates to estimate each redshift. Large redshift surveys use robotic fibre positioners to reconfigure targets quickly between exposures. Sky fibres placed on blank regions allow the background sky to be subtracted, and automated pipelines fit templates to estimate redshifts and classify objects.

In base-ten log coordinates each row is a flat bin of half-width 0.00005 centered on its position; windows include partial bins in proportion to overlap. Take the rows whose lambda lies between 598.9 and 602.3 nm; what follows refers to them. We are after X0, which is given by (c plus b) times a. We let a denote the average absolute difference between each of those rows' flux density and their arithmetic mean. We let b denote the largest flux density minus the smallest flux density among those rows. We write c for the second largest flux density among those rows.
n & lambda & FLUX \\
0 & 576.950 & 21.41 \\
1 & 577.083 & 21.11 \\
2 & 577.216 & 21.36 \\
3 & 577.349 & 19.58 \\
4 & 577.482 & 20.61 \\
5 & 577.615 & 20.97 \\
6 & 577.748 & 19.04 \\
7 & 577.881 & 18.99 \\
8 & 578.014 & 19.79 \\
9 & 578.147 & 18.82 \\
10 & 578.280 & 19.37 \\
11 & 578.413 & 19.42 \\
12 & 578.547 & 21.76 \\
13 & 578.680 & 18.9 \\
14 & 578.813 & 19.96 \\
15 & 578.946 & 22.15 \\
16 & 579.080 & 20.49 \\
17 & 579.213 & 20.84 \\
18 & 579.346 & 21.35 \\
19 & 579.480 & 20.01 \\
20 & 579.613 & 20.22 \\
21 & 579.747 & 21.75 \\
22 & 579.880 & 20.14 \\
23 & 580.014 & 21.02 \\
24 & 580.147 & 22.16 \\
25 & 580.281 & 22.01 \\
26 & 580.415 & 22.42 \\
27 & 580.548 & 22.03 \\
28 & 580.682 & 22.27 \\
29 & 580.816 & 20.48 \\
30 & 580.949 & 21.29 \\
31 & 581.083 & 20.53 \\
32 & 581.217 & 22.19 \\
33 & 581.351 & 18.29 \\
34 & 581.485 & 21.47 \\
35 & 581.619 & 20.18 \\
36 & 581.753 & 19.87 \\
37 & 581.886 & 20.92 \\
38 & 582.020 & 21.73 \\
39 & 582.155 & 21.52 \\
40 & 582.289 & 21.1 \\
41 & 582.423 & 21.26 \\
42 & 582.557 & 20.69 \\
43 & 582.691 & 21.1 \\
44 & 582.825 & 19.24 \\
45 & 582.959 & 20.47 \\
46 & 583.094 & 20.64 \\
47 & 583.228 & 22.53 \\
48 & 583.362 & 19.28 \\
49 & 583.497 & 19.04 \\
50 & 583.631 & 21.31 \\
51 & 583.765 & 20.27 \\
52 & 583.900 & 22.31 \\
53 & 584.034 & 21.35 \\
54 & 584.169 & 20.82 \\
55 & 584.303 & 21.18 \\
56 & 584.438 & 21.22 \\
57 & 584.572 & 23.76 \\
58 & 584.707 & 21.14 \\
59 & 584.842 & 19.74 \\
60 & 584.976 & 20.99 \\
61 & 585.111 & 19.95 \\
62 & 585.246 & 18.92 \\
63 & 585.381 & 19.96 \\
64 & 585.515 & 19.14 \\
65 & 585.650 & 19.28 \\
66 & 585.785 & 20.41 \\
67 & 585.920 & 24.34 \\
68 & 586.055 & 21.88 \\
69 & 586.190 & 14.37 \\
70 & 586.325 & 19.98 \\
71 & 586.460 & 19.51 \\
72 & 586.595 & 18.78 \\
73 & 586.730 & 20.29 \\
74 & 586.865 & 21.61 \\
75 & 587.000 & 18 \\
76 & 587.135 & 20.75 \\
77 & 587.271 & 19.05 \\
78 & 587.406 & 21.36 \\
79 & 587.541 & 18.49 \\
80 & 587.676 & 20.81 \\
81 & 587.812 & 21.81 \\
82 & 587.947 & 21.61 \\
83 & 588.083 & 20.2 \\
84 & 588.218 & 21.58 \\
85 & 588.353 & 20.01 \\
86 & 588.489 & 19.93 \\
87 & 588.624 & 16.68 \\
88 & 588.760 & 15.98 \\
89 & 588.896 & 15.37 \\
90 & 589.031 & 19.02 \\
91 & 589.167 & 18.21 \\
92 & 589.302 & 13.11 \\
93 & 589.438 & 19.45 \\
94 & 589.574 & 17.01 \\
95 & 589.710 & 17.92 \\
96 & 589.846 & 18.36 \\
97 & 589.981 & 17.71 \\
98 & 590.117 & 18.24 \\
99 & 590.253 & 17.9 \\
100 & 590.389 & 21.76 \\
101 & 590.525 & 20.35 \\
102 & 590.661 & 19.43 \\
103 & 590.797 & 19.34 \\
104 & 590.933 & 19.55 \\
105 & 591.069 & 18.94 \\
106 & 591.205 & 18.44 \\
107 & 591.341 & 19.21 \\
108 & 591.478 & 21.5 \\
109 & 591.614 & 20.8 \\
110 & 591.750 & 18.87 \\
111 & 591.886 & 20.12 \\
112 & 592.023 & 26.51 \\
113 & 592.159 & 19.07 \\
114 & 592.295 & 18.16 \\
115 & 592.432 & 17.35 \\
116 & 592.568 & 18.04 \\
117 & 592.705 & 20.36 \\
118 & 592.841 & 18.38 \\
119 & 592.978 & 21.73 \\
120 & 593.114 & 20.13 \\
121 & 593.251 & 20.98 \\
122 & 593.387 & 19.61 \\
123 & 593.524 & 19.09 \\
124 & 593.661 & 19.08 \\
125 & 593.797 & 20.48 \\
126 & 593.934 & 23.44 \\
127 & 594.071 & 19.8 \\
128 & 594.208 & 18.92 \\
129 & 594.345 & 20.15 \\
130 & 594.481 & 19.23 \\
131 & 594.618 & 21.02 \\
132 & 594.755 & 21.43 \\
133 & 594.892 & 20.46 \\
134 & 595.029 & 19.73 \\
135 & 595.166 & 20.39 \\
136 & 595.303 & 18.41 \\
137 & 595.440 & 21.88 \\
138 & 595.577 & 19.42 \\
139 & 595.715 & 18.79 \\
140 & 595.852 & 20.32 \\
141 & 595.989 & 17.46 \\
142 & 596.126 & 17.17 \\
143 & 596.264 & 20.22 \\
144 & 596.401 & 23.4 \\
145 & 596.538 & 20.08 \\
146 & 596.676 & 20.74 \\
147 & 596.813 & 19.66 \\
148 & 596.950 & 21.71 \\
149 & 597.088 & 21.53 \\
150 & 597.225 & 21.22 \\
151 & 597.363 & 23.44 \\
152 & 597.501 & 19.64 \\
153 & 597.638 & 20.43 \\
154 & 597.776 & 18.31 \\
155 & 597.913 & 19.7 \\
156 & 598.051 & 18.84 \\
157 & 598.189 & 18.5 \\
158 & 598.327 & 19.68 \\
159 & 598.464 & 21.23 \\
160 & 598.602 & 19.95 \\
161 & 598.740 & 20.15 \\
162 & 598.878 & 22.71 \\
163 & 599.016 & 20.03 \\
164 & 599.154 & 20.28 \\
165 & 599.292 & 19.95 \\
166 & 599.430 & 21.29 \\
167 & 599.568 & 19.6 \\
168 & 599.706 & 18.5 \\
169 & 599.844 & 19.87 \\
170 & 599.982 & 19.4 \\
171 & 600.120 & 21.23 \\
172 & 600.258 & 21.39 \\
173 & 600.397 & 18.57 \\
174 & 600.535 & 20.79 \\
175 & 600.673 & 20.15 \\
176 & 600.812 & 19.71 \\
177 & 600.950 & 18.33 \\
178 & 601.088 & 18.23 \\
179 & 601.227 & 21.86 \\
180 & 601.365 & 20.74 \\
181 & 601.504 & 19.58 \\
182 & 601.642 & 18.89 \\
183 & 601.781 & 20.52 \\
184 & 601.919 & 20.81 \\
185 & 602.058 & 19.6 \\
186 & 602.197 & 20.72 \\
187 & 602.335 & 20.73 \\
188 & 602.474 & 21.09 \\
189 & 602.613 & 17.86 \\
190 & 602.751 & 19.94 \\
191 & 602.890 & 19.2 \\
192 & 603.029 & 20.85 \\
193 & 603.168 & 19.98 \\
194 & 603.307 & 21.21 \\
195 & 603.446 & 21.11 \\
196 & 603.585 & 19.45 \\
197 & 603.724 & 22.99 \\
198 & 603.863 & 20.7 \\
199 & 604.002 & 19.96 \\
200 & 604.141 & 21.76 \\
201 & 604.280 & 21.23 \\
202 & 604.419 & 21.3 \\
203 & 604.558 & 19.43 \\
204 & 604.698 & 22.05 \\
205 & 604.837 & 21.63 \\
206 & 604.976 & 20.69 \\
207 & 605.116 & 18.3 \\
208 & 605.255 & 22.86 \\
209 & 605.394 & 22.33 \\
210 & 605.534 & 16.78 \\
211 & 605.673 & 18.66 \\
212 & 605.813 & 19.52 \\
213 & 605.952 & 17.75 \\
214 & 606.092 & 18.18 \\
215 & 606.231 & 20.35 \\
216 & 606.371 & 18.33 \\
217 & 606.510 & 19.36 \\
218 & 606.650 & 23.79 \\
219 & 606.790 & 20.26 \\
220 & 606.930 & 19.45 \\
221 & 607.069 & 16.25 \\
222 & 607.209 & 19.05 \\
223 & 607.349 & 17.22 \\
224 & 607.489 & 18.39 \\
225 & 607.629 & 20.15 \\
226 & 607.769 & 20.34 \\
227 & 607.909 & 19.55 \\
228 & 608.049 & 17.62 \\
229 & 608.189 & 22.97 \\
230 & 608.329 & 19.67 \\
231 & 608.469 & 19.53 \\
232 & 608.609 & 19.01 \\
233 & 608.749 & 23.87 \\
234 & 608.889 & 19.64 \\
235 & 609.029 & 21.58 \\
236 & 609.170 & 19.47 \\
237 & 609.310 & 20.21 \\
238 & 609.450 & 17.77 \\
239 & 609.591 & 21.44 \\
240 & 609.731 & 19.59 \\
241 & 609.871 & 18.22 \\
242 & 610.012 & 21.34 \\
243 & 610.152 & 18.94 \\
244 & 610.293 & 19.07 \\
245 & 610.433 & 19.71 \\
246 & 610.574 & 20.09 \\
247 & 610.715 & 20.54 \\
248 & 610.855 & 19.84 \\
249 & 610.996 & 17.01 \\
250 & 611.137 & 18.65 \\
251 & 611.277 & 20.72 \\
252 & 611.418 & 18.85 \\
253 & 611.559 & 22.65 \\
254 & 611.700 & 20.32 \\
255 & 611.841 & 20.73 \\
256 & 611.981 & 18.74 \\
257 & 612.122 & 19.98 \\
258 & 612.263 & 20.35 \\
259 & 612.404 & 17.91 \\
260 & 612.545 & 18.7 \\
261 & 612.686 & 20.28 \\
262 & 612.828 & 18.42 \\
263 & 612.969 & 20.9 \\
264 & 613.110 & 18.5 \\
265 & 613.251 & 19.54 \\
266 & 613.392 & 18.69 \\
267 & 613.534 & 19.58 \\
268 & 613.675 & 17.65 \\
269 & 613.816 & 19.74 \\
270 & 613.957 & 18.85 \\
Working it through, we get 20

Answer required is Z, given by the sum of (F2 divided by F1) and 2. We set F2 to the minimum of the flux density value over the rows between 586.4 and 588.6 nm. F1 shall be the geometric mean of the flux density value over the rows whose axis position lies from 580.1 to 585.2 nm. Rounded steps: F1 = 21.0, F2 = 18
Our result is 2.86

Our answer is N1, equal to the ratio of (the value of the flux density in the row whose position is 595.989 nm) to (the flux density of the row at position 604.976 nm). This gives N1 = 0.84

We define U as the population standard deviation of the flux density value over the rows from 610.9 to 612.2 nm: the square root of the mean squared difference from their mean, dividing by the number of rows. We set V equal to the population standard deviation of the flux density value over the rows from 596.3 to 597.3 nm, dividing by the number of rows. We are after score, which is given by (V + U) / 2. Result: 1.34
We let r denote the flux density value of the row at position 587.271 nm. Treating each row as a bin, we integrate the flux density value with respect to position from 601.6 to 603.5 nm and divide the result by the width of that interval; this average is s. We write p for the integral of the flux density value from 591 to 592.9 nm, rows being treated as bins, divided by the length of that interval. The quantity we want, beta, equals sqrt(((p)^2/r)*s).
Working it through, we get 20.3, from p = 19.7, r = 19.05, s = 20.2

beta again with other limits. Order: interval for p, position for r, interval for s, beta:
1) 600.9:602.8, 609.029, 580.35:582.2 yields 19.7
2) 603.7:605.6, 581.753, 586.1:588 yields 20.8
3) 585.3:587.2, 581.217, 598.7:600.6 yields 19.0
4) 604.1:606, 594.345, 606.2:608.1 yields 19.9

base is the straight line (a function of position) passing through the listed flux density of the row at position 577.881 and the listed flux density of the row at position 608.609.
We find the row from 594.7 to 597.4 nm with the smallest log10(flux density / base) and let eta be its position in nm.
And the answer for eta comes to 596.126 nm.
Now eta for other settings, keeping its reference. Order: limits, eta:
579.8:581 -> 579.880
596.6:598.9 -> 597.776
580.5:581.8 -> 581.351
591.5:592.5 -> 592.432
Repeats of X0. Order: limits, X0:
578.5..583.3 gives 22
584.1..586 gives 33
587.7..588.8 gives 47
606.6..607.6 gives 47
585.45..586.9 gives 51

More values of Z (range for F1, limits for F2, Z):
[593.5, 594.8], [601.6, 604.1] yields 2.88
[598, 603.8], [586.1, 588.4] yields 2.71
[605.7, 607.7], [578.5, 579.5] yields 2.99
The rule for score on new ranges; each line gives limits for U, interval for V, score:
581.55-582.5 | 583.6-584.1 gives 0.68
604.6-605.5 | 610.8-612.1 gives 1.52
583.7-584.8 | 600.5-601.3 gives 1.15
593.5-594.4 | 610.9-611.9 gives 1.58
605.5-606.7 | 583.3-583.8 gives 1.40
